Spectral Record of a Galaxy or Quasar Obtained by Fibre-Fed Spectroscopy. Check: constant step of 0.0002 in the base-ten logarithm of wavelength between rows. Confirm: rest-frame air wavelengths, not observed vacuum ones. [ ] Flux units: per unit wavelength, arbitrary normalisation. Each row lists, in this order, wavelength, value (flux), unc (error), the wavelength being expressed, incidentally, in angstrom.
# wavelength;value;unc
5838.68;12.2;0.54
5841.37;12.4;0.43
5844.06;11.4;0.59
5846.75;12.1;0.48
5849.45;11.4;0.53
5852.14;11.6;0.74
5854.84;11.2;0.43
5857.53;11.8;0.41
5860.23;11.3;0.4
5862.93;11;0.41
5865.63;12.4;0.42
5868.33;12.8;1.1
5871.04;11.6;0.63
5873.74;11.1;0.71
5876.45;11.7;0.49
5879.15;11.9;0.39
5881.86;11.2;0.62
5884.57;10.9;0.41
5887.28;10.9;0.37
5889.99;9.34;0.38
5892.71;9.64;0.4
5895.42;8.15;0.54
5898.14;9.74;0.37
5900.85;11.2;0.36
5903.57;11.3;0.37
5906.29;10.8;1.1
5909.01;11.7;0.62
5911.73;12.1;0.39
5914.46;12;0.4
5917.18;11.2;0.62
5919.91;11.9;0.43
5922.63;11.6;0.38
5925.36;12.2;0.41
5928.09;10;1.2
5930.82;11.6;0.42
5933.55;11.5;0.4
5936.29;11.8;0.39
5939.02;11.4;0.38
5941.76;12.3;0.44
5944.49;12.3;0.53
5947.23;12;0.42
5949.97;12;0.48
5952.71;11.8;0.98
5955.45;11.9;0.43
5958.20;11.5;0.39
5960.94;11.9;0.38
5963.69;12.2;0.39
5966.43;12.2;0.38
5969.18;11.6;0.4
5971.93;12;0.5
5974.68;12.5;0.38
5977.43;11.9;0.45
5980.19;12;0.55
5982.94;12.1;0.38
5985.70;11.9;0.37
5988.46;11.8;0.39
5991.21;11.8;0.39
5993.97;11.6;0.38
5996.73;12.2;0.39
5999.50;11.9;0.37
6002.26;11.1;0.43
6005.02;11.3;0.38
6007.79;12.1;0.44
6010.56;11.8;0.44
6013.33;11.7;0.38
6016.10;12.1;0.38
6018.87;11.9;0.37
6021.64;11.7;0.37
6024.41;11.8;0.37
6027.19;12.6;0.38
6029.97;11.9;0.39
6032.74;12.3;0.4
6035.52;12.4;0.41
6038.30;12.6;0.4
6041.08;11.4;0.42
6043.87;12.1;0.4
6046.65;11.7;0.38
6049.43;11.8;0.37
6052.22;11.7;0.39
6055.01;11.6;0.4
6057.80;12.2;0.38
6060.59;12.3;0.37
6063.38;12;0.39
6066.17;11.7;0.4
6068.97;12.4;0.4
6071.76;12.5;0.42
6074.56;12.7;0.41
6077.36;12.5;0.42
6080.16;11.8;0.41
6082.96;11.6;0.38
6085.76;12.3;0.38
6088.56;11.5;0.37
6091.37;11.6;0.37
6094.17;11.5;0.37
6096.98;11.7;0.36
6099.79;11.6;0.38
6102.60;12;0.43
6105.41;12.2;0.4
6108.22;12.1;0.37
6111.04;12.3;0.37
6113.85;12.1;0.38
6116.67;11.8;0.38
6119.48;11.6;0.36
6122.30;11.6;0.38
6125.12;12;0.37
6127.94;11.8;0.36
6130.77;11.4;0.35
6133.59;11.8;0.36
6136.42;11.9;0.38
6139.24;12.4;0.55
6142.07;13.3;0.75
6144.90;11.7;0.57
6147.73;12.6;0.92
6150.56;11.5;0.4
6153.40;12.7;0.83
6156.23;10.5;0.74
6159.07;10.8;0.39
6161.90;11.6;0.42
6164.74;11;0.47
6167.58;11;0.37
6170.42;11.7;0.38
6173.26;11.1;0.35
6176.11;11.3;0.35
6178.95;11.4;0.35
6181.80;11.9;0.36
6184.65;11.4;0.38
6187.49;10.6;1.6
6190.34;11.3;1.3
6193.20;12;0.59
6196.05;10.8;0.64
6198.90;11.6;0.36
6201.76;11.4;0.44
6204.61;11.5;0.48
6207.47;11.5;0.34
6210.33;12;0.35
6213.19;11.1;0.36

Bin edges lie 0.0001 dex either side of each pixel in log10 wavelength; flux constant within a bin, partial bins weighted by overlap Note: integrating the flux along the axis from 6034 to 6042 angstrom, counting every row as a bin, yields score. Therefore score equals 97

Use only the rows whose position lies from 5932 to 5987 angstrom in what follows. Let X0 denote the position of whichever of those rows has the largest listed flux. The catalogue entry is 5974.68 angstrom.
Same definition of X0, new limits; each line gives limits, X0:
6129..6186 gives 6142.07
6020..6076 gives 6074.56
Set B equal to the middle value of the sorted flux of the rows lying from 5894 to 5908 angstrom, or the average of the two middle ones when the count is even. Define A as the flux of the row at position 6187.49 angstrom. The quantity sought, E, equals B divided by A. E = 1.019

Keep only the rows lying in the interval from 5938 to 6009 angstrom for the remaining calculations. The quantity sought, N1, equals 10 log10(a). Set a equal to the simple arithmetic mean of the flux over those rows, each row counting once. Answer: 10.8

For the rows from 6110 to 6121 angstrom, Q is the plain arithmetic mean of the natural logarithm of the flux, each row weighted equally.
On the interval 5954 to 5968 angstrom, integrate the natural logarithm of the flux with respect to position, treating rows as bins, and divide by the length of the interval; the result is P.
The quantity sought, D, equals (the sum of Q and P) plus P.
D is 7.44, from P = 2.48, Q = 2.48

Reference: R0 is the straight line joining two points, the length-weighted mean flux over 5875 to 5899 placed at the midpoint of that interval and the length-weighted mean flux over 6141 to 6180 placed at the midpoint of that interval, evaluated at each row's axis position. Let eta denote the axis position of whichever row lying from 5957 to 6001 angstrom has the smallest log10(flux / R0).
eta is 5993.97 angstrom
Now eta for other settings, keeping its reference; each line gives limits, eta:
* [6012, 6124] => 6122.30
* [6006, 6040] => 6021.64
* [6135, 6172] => 6156.23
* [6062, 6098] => 6094.17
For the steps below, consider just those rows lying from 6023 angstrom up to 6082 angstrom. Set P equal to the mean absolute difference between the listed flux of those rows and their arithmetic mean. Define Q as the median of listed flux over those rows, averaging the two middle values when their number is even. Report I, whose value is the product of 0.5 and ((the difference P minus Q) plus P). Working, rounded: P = 0.34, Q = 12.1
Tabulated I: -5.71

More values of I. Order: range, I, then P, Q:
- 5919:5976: -5.61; 0.34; 11.9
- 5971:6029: -5.72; 0.23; 11.9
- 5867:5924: -4.83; 0.77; 11.2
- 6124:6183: -5.35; 0.50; 11.7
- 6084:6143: -5.58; 0.32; 11.8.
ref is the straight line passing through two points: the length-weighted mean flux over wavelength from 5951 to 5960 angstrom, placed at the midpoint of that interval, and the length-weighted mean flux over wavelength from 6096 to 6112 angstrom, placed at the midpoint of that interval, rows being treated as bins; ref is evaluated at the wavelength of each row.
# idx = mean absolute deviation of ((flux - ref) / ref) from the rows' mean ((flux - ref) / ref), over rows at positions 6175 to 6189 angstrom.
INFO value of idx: 0.0245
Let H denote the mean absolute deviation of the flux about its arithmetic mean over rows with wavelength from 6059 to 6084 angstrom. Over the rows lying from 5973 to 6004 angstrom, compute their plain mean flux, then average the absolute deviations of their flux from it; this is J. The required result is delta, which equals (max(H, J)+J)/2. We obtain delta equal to 0.29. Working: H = 0.3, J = 0.23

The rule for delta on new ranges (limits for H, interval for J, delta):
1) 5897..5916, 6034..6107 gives 0.47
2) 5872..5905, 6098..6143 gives 0.61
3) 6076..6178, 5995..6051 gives 0.36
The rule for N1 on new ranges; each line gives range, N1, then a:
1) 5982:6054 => 10.8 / 11.9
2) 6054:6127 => 10.8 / 12.0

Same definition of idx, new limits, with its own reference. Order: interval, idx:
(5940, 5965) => 0.0167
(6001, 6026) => 0.0201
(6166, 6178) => 0.0185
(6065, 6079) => 0.0218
